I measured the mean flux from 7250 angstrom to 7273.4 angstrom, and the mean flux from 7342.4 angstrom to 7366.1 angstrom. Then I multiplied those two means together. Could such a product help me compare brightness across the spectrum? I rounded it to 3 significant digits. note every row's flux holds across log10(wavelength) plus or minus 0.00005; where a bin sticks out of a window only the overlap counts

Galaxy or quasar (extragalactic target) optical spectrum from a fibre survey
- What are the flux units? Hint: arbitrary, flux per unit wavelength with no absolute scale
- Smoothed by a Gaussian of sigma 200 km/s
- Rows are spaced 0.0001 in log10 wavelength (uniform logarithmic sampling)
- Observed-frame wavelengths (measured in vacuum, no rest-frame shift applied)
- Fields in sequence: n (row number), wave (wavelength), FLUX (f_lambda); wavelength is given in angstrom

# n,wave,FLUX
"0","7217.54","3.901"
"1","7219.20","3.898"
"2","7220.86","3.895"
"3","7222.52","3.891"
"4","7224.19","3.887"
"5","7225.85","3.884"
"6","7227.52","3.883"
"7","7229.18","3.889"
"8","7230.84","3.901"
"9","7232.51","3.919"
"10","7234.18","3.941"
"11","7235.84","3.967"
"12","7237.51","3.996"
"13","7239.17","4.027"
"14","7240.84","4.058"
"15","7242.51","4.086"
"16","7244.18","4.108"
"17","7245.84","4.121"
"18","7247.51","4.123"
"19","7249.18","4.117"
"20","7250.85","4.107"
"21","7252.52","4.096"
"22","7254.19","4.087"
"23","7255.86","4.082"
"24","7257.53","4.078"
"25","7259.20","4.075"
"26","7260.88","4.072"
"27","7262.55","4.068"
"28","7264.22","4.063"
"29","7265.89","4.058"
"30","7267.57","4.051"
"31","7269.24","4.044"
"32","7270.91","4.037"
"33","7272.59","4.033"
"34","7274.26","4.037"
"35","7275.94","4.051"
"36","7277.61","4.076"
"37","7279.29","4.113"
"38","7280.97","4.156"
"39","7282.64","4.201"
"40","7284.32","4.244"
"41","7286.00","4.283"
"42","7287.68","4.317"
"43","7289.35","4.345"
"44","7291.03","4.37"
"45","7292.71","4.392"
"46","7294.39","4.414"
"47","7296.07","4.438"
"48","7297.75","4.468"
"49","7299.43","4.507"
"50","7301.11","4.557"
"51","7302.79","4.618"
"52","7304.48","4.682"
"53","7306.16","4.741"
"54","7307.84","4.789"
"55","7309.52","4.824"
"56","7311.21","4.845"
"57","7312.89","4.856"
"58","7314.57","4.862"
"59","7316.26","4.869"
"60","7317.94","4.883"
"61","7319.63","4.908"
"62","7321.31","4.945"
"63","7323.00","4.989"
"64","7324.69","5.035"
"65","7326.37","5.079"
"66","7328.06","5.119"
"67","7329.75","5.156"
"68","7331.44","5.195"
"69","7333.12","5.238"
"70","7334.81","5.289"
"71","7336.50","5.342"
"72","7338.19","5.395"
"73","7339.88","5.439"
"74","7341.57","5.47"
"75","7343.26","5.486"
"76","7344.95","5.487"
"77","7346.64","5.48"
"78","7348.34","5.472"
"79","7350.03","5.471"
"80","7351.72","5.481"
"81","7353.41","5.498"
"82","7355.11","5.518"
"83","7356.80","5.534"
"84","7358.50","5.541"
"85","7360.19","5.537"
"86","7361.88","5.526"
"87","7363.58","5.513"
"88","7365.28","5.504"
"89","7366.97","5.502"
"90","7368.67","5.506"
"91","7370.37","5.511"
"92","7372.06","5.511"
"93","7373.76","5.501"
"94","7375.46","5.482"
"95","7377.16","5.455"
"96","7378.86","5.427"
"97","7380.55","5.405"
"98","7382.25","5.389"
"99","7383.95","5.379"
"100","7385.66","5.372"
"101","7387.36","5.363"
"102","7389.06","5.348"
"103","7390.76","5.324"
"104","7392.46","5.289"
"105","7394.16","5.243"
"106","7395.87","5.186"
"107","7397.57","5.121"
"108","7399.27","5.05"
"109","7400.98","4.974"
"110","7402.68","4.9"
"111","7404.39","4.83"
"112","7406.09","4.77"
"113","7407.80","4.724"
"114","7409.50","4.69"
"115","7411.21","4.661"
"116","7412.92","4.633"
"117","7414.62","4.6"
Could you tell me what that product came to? 22.4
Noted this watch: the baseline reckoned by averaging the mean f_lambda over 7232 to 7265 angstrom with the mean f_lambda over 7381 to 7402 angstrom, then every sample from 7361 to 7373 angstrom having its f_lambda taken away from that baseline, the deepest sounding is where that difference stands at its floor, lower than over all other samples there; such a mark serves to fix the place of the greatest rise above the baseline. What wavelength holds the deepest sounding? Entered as 7361.88 angstrom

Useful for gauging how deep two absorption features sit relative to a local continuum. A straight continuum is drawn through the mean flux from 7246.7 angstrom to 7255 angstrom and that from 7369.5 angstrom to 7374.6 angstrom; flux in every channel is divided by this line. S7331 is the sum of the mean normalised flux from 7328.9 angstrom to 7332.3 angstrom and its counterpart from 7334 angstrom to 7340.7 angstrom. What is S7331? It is 2.08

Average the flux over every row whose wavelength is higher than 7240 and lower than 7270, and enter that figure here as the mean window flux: 4.1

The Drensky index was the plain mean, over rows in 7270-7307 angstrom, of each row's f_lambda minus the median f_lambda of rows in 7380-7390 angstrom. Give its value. -1.1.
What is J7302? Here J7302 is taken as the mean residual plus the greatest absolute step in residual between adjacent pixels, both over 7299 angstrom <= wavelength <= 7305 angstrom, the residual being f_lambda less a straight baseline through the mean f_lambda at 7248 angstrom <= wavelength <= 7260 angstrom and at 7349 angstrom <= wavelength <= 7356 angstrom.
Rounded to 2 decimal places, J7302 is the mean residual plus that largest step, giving -0.14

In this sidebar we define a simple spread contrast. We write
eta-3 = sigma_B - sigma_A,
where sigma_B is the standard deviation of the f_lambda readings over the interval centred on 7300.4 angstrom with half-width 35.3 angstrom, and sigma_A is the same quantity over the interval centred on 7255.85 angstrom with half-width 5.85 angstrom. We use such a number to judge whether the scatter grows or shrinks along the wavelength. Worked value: 0.39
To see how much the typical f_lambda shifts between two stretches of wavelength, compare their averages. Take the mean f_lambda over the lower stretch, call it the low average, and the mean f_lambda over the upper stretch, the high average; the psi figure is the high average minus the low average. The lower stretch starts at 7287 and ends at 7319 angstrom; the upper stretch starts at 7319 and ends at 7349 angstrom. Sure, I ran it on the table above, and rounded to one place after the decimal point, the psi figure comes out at 0.6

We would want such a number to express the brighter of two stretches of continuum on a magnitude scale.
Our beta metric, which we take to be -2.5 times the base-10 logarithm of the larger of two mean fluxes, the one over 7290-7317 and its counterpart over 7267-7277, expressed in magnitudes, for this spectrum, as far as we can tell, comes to -1.67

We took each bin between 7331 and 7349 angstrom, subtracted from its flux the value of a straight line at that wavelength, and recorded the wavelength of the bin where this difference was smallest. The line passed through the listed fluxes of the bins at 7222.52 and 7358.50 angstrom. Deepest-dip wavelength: 7331.44 angstrom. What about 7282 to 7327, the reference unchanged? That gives 7282.64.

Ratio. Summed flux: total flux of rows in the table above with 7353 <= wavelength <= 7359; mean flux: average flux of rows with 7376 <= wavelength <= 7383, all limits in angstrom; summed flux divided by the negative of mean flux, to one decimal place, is -4.1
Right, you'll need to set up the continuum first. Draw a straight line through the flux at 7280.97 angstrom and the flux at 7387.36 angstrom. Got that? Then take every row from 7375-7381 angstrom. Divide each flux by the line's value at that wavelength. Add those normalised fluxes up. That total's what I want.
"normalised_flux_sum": 4.1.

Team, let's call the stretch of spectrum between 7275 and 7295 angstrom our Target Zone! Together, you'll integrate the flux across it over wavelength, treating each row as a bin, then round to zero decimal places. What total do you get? 85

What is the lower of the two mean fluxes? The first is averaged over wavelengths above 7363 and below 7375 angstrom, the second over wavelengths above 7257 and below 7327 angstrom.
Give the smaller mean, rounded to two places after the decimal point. 4.44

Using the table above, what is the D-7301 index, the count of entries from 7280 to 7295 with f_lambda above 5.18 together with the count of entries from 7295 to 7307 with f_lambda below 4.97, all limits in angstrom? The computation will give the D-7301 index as 7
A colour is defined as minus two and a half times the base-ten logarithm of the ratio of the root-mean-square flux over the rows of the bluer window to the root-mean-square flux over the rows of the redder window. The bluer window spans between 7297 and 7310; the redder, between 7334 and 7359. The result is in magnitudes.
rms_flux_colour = 0.17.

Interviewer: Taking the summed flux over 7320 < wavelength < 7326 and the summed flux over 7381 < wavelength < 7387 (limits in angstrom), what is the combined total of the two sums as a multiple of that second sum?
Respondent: 1.93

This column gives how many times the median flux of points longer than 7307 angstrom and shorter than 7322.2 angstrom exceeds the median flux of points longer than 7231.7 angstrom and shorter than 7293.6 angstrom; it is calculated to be 1.19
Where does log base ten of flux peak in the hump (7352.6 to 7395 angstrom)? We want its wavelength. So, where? 7358.50 angstrom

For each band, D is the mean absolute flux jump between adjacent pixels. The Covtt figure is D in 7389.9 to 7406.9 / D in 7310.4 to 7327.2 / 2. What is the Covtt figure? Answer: 1.2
